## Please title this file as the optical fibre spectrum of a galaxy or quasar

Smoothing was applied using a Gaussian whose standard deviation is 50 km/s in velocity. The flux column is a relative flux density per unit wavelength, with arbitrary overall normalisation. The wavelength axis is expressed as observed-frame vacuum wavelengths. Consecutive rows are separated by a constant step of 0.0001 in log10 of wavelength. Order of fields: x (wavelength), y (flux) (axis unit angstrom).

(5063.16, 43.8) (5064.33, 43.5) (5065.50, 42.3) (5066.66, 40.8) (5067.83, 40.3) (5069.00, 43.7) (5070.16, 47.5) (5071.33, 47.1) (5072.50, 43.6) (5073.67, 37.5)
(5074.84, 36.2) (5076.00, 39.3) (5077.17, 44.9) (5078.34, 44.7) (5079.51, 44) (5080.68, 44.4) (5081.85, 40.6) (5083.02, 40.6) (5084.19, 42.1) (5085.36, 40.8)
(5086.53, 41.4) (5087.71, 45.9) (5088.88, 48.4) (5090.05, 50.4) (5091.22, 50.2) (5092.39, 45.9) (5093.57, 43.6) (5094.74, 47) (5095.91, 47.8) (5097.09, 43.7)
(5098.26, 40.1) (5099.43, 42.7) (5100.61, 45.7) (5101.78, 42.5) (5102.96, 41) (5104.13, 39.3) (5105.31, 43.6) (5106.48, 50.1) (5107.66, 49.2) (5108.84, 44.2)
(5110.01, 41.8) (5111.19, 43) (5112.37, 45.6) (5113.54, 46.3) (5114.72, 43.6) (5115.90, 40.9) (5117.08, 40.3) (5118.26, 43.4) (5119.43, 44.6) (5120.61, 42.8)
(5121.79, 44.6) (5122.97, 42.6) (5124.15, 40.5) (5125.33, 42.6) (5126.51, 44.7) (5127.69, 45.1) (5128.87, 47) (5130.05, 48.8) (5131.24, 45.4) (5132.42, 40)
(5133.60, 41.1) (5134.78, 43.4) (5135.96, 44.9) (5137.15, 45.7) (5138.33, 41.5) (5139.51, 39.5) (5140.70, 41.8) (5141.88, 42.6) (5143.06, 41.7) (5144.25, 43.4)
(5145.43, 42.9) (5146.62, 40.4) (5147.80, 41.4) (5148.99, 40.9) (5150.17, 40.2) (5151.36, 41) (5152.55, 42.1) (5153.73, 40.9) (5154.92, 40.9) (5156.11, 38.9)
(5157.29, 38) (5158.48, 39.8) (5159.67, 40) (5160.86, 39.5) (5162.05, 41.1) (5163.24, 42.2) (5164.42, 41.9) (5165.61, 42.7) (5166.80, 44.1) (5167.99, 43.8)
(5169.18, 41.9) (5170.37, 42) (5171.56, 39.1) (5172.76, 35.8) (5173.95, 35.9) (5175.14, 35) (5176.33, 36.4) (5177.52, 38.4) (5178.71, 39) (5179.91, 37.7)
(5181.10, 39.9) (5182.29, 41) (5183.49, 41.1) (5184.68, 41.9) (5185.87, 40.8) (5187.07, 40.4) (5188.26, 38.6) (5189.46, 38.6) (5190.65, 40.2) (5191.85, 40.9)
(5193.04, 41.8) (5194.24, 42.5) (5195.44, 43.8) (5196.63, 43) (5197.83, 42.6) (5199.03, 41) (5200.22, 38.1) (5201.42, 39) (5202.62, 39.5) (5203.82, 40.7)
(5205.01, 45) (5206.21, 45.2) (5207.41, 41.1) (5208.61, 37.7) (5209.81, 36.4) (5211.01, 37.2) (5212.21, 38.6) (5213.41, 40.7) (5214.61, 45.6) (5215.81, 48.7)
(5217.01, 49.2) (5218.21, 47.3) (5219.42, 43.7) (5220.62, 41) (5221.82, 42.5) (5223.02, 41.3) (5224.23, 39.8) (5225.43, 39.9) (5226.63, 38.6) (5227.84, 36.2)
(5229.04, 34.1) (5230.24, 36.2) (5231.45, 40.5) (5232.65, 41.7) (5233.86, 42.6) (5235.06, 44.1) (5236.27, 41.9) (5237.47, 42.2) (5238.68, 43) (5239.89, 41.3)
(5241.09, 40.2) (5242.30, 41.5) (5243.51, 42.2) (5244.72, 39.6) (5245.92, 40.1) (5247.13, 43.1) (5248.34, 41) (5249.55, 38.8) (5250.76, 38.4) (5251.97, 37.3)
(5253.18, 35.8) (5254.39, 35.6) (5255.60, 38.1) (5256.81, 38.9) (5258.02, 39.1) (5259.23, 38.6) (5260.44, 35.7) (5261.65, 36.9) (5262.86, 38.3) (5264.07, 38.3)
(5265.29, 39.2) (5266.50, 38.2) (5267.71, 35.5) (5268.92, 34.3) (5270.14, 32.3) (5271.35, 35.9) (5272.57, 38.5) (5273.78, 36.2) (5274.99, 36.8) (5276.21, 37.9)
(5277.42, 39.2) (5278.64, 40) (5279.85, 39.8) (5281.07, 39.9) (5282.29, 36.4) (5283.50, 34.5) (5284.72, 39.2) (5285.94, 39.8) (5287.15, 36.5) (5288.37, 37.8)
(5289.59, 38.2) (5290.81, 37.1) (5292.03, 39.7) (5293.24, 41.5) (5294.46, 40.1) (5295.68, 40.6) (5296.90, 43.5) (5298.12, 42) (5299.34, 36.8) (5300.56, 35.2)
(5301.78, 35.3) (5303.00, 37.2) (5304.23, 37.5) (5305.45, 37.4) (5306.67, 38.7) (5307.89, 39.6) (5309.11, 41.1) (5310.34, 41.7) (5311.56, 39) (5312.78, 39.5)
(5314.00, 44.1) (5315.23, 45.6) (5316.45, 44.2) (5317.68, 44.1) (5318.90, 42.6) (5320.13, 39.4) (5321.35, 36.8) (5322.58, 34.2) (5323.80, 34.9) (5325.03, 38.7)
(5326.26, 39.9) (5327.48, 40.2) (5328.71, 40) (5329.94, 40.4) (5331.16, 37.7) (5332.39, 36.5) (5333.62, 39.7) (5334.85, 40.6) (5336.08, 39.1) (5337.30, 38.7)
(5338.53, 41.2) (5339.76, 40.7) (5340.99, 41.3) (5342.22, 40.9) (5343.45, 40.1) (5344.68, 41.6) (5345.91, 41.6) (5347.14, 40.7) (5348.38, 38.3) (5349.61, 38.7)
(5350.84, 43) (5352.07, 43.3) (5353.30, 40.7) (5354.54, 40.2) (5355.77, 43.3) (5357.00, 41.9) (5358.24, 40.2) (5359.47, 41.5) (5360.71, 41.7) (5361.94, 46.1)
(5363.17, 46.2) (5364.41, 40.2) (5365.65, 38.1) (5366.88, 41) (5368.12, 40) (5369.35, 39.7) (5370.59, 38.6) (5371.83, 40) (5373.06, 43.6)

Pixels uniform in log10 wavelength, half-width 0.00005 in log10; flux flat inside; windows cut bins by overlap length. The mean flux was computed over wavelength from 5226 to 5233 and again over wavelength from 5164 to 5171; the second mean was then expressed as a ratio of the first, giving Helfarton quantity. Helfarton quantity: 1.13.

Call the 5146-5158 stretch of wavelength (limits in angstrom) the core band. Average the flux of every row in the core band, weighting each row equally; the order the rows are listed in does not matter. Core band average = 40.5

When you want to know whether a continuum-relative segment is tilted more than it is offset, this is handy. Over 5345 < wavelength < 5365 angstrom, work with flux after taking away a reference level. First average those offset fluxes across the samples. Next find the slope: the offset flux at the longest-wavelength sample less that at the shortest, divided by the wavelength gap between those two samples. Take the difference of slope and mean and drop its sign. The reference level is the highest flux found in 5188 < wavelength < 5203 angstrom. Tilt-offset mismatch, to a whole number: 2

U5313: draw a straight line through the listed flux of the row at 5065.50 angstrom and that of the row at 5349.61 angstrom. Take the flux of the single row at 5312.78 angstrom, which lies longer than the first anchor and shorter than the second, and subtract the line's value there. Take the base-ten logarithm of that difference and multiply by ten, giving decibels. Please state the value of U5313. -5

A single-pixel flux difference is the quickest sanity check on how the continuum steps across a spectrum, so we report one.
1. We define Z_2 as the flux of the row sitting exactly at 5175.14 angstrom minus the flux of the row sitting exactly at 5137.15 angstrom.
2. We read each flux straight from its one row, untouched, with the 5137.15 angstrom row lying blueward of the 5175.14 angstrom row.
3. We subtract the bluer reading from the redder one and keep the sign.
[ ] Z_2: -11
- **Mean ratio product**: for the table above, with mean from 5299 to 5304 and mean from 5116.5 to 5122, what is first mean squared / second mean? 30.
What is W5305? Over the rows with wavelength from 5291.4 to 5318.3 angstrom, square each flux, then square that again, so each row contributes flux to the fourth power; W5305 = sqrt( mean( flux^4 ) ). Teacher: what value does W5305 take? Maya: 1641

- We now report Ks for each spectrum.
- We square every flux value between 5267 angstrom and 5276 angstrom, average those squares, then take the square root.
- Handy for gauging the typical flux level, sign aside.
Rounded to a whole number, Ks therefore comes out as 36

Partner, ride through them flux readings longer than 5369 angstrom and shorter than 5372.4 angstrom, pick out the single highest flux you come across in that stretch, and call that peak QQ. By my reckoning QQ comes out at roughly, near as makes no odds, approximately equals 40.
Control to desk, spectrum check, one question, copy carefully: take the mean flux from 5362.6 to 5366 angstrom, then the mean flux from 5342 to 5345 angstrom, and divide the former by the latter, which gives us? 1.02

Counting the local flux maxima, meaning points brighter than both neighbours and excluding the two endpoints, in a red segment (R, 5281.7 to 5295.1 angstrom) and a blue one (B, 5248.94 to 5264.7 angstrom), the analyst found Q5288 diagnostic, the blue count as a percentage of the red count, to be 33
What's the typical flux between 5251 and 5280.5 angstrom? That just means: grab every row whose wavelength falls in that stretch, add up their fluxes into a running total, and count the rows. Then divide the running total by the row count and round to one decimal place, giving 37.4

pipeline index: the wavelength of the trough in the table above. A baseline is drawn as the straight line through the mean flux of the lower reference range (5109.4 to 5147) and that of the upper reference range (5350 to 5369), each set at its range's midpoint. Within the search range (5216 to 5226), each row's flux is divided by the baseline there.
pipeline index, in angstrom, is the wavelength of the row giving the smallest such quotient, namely 5224.23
